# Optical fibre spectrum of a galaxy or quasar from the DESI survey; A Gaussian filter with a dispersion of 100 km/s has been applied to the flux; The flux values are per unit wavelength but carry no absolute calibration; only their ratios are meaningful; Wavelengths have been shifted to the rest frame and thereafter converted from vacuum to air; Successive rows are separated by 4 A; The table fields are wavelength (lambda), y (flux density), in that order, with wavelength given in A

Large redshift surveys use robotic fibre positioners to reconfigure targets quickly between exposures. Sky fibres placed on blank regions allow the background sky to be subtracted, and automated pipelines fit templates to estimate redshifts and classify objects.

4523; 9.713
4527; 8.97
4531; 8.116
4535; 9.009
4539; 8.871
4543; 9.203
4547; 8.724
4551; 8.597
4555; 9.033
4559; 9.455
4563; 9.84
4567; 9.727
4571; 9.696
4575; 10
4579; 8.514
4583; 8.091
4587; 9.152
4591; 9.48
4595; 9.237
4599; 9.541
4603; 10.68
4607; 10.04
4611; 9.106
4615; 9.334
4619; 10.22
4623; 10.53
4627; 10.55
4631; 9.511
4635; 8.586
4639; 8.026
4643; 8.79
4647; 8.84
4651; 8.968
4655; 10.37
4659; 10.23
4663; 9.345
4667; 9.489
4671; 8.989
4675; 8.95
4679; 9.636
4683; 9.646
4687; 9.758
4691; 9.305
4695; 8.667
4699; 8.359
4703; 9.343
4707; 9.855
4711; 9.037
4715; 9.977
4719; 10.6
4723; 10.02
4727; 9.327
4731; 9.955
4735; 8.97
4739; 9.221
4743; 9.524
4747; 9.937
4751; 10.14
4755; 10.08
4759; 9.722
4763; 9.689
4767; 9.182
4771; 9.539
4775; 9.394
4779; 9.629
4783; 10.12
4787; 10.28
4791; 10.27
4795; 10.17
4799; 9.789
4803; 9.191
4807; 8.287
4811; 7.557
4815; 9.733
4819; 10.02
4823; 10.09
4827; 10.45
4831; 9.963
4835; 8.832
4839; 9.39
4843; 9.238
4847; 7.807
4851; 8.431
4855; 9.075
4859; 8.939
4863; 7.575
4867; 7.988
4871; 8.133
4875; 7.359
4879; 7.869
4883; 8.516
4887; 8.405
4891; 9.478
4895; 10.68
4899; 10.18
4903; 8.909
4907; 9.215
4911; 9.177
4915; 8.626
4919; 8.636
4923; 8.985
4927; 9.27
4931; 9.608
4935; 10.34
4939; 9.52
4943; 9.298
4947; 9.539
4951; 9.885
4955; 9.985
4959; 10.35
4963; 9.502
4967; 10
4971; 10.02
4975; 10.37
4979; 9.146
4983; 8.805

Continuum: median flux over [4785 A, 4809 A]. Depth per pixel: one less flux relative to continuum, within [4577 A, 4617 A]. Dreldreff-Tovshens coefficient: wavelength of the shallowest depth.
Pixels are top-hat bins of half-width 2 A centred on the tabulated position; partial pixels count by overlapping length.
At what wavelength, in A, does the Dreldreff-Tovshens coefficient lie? 4603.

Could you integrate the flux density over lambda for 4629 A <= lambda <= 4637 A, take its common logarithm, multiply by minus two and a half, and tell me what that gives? -4.65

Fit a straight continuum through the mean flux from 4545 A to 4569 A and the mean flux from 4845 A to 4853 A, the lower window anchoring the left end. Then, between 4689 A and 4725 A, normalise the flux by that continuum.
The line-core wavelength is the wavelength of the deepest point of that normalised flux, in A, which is 4699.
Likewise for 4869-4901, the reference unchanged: 4875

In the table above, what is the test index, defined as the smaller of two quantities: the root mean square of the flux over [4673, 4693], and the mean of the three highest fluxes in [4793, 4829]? 9.5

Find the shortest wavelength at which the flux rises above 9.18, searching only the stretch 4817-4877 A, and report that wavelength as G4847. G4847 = 4819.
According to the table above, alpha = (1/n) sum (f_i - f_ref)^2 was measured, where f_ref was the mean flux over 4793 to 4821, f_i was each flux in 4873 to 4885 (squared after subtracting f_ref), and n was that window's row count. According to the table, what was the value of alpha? 2.0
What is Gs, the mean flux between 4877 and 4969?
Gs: 9.39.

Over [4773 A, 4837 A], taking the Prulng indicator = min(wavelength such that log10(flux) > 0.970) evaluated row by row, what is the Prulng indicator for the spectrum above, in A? 4775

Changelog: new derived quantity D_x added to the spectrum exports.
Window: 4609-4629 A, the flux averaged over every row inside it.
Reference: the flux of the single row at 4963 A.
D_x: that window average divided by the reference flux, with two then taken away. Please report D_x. -0.95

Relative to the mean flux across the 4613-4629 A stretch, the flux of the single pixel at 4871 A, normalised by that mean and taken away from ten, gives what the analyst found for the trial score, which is 9.20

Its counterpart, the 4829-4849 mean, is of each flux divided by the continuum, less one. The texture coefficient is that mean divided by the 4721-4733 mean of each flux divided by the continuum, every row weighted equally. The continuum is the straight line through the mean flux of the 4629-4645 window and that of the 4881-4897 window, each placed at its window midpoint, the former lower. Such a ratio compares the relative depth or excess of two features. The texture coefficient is -0.012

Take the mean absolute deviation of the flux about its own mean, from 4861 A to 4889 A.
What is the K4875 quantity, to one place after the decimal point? 0.3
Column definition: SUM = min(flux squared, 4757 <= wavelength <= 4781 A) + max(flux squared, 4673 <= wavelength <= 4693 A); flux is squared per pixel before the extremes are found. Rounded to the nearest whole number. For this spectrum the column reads 180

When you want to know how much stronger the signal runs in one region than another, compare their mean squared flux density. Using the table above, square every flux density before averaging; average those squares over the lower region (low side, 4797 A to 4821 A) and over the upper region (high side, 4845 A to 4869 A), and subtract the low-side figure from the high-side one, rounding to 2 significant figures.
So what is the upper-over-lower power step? -14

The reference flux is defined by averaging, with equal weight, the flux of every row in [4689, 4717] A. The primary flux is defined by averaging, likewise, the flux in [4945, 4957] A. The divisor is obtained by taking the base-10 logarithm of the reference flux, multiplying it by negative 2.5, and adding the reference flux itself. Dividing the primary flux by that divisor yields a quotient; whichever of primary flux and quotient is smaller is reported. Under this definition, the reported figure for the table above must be 1.44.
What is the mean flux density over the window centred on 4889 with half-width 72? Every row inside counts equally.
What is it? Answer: 9.16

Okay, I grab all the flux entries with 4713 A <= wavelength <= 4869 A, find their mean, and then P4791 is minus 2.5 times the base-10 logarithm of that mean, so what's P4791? -2.44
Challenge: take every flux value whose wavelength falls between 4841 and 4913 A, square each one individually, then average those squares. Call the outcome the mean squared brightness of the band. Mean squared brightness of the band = 77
